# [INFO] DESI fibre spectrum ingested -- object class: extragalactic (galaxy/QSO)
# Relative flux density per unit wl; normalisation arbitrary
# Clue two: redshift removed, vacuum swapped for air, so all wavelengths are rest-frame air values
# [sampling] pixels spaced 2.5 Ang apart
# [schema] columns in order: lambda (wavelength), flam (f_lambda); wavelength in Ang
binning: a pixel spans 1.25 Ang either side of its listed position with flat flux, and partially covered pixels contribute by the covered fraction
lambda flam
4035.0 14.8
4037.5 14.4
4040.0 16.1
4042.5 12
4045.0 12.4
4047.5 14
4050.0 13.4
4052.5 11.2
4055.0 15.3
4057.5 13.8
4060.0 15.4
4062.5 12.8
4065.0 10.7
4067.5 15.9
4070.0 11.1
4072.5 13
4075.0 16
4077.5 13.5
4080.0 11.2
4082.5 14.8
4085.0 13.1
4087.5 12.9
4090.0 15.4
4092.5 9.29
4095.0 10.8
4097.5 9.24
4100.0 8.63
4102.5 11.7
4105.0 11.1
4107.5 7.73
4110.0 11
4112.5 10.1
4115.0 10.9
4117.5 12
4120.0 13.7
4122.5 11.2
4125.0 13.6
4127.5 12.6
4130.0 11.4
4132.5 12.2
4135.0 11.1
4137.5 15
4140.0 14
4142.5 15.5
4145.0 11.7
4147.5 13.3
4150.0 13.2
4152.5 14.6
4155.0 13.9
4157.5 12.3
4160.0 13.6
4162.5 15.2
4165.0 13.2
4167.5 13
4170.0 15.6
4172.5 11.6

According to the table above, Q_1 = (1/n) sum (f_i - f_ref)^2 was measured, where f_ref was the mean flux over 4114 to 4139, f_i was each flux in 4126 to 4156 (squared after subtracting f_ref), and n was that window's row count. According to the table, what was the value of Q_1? 2.6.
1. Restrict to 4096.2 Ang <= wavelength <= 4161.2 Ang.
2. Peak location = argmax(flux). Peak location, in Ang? 4142.5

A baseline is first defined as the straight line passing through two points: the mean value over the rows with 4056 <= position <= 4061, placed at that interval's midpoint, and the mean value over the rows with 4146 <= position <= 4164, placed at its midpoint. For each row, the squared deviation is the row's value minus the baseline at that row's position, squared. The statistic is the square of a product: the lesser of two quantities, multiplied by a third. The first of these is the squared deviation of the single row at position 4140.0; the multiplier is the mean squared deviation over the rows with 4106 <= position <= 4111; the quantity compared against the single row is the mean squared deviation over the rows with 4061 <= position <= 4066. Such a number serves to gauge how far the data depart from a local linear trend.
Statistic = 0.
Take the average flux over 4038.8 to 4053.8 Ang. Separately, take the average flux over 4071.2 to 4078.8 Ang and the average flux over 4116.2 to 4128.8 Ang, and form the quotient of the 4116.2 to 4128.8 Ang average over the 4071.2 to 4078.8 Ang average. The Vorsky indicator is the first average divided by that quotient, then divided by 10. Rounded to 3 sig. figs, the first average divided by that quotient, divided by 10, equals 1.48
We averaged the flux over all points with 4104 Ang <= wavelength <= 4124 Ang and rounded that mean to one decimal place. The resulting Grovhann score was 11.0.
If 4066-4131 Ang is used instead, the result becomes 12.0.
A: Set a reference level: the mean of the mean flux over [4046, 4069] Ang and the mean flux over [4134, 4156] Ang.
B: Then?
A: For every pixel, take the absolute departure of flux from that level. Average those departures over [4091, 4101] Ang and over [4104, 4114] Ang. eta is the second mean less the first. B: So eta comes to 0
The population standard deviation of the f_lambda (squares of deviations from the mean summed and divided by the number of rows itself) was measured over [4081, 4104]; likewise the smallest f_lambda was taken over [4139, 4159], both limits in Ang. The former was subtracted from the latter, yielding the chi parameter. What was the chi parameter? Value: 9.4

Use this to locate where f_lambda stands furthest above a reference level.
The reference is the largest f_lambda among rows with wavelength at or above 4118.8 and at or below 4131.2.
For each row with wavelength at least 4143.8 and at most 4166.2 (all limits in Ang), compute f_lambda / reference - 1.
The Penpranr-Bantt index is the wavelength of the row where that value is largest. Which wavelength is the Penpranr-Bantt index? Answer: 4162.5 Ang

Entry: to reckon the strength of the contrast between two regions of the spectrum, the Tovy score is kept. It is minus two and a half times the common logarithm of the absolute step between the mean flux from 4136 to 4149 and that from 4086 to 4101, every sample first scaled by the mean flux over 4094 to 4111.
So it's 1.4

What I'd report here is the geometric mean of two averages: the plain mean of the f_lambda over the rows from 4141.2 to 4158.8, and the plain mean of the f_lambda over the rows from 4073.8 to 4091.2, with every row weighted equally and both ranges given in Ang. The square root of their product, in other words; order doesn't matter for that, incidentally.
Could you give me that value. 13.7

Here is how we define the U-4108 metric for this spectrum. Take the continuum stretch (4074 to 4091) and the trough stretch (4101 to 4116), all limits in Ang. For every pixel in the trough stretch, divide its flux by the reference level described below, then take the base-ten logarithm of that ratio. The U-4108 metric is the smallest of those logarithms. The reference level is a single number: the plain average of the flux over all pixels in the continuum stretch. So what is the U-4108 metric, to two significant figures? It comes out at -0.25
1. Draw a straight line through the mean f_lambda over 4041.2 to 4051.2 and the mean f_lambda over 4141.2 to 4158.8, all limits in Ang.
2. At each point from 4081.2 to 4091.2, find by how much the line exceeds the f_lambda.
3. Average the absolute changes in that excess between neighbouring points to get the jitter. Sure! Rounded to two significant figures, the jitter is 1.5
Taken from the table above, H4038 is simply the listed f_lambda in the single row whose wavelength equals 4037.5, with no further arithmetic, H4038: 14.4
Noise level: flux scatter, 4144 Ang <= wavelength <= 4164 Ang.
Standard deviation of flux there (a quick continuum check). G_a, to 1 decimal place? 1.1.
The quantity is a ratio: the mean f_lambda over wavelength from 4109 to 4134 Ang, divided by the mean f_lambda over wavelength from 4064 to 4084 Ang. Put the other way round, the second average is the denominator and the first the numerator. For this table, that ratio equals 0.89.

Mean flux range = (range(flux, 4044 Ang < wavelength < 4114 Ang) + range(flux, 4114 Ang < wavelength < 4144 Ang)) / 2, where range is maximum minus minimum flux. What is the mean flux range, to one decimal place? 6.4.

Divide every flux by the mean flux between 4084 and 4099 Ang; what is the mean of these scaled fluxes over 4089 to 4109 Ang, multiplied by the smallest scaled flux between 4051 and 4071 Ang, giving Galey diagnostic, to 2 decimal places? 0.81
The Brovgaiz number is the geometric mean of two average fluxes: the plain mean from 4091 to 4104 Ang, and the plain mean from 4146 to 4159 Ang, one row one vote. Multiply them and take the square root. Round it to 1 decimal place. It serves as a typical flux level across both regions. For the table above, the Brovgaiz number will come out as 11.6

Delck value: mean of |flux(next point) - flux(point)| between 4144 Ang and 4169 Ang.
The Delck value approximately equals 1.2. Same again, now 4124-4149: 1.8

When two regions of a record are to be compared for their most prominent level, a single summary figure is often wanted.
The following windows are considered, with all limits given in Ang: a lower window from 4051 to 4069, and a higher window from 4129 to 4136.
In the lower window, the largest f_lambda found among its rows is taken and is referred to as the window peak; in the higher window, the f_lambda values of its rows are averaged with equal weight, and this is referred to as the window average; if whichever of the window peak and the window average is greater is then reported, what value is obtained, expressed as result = 15.9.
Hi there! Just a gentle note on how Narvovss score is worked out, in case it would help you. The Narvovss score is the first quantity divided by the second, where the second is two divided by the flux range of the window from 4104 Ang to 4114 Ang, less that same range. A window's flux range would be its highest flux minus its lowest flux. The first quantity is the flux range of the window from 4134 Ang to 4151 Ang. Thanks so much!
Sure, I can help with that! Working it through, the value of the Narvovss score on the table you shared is -1.6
